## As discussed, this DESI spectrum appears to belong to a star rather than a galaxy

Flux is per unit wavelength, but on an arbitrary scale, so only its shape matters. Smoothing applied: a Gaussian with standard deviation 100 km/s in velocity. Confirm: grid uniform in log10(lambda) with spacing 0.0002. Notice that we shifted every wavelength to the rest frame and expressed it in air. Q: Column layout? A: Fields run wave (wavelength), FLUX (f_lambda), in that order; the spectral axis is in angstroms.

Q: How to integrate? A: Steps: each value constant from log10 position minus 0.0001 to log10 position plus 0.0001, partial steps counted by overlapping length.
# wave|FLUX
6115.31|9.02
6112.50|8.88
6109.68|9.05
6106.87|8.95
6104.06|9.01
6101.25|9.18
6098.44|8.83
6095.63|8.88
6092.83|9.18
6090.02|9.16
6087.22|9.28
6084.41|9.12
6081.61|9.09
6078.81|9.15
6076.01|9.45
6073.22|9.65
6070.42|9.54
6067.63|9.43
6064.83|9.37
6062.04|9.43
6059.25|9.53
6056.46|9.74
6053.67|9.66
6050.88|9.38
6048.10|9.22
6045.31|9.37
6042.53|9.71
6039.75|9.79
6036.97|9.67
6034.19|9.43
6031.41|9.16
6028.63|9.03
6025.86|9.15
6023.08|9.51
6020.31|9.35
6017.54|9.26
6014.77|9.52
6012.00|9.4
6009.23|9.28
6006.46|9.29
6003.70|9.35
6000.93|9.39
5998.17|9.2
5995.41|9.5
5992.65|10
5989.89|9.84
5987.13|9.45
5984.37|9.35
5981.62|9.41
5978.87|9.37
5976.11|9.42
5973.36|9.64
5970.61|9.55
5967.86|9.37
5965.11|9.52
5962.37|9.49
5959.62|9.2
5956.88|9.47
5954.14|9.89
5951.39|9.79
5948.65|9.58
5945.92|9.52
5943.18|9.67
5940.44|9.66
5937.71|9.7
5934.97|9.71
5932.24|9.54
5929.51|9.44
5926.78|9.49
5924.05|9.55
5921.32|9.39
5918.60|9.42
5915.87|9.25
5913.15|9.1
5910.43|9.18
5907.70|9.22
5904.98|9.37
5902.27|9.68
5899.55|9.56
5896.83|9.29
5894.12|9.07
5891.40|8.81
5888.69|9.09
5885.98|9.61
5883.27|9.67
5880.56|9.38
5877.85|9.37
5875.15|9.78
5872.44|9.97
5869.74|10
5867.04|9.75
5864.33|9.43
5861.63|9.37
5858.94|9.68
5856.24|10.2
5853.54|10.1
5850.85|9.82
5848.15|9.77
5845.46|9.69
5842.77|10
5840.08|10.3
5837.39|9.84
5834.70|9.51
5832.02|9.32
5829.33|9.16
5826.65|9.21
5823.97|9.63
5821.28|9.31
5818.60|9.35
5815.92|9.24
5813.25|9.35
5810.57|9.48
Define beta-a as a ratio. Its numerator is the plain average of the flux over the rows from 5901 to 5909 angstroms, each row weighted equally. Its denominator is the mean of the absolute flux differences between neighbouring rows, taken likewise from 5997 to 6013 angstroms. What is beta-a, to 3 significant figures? 112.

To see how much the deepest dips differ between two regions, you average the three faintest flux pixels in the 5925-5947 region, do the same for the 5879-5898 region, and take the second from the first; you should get 0.5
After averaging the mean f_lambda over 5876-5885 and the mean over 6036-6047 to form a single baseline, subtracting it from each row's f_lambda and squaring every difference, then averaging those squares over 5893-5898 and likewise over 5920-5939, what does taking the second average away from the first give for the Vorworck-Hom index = 0.14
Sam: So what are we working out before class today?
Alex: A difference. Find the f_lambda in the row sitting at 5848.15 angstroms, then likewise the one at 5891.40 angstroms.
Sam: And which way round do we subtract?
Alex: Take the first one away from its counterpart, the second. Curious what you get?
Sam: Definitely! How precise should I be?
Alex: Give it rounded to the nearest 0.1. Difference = -1.0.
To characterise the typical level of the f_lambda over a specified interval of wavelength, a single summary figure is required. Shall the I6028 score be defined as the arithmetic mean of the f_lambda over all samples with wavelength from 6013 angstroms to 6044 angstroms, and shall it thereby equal 9.42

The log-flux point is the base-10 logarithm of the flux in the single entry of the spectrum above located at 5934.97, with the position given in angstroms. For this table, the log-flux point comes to 0.987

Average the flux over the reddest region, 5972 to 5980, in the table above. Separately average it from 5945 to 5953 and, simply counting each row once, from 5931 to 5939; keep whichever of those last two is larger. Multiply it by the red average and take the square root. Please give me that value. 9.56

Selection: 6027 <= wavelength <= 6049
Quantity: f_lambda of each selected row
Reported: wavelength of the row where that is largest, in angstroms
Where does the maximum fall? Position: 6039.75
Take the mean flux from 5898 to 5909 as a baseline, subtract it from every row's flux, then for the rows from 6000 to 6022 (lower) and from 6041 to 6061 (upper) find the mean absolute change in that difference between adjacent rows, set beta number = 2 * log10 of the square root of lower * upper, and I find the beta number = -1.69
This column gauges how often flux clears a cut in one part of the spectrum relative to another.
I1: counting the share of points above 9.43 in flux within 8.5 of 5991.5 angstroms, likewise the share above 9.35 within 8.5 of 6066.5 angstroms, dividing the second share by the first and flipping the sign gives -1.5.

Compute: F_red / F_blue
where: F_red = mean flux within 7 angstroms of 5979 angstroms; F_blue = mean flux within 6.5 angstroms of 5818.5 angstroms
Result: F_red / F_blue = 1.007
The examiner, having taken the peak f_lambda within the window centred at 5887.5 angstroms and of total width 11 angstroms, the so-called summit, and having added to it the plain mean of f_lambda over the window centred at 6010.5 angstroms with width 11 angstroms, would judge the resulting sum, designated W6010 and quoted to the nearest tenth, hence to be 19.0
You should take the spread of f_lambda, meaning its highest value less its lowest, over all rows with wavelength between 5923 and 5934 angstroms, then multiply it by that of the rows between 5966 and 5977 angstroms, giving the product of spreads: 0.03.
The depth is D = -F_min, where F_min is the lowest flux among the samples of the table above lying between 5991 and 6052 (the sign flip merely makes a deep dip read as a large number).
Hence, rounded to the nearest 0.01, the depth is -9.03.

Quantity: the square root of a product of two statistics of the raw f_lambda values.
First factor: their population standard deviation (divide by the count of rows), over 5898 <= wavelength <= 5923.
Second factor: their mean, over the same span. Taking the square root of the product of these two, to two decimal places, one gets 1.28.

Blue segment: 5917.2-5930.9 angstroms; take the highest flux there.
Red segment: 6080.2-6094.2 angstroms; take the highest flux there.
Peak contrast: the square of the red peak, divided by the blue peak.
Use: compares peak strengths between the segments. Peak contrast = 9.0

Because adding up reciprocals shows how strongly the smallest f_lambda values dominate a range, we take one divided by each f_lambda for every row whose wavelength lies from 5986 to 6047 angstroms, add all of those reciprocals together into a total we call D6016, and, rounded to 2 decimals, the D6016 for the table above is 2.33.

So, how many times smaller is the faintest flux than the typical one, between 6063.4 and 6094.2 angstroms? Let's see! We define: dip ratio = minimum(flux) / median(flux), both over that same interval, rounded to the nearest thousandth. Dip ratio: 0.980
